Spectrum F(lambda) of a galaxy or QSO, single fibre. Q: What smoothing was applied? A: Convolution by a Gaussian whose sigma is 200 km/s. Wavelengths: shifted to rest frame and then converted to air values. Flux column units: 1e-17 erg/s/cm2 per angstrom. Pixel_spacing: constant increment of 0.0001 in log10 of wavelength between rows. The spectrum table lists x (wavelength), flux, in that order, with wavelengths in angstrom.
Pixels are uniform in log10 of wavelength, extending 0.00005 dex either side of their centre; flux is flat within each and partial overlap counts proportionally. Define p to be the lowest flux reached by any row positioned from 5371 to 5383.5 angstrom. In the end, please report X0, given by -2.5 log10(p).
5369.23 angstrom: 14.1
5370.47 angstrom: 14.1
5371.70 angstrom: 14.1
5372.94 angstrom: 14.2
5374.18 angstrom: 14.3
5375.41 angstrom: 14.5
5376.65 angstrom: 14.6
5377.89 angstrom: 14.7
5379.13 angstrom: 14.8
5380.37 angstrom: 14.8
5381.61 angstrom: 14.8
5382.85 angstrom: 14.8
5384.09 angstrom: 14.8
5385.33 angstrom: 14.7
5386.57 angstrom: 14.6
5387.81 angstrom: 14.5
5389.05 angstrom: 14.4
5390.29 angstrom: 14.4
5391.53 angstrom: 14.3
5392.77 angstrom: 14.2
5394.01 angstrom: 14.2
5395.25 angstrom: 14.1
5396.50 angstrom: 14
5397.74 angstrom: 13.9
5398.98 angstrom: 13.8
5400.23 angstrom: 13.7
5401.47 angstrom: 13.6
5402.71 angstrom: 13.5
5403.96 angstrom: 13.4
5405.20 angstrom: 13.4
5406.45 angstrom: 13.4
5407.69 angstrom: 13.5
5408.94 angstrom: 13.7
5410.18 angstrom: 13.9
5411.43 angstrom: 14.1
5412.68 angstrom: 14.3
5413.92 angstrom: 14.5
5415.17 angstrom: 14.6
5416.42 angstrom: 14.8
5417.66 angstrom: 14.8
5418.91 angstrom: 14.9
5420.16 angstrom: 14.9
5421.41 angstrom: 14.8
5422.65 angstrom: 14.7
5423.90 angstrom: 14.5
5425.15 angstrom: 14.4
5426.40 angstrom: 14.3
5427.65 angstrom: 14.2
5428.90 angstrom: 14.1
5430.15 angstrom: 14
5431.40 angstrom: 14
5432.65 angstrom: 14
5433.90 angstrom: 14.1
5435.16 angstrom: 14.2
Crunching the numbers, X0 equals -2.87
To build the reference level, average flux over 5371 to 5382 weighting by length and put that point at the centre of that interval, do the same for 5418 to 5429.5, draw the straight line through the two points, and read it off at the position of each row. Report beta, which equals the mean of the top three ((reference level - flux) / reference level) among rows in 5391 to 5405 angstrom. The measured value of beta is 0.071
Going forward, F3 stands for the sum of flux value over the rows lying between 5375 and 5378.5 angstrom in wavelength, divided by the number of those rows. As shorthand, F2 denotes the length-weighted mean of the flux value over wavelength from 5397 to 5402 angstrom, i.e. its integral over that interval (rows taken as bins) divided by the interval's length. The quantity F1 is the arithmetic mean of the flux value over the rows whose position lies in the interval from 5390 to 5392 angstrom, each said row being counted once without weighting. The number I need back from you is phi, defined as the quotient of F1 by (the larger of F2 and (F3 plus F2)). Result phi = 0.506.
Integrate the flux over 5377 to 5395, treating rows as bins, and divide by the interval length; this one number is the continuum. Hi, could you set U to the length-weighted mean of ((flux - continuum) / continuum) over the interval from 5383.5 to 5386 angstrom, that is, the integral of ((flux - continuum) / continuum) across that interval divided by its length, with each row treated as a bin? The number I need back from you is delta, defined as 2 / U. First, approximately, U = 0.01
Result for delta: 160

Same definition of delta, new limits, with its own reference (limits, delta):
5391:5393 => -95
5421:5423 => 155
